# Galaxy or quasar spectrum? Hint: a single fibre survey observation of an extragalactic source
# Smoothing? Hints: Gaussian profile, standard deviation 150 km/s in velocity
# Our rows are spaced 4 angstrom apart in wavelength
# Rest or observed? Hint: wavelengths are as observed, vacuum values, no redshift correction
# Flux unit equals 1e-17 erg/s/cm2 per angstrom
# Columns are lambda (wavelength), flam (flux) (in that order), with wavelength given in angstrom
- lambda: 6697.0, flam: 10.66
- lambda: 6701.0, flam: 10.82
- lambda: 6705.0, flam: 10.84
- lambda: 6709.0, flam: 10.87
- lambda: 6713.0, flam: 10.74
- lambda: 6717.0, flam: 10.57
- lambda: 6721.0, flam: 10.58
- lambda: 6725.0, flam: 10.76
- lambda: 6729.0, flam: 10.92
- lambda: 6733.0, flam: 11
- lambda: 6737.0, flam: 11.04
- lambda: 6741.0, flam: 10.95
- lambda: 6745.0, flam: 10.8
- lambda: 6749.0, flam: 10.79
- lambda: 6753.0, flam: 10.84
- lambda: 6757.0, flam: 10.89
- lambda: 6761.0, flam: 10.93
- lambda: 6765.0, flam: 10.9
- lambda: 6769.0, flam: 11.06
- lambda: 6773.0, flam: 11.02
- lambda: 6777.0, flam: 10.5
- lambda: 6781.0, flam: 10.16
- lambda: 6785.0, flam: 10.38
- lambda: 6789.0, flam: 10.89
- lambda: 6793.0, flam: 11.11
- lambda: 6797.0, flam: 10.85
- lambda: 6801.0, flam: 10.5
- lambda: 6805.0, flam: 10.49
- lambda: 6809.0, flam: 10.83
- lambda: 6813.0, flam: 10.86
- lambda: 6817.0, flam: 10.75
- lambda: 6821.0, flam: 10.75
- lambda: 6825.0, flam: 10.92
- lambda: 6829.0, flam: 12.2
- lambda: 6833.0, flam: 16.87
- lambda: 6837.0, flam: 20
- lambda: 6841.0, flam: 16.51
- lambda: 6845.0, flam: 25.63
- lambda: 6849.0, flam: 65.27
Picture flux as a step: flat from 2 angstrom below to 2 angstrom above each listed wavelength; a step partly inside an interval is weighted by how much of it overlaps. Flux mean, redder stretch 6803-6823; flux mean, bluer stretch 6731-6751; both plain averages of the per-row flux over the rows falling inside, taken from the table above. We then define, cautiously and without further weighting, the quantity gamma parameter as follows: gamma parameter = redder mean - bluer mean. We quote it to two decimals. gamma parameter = -0.18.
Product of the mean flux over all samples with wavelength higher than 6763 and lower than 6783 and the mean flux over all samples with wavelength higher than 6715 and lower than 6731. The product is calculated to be 115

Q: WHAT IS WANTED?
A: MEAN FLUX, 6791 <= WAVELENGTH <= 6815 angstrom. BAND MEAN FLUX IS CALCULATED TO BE 10.77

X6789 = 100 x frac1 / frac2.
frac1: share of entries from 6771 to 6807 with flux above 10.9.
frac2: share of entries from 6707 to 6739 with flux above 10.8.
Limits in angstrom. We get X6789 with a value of 44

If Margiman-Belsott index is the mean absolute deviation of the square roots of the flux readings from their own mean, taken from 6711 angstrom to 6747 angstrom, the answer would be 0.02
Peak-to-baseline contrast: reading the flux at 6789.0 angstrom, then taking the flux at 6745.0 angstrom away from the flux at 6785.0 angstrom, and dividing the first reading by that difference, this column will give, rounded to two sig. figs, -26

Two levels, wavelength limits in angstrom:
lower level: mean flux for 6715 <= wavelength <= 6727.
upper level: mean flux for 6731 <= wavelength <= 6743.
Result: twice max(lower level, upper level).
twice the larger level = 22.0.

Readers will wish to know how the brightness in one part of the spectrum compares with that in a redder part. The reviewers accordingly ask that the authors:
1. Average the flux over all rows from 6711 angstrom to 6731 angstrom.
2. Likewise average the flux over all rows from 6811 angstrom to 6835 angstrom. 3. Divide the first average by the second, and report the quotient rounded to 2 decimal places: 0.89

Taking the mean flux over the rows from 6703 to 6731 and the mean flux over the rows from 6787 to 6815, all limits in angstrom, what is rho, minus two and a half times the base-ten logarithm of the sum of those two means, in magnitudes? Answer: -3.33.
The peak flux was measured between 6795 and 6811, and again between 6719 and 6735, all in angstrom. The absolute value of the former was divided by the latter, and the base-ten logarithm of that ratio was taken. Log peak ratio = -0.01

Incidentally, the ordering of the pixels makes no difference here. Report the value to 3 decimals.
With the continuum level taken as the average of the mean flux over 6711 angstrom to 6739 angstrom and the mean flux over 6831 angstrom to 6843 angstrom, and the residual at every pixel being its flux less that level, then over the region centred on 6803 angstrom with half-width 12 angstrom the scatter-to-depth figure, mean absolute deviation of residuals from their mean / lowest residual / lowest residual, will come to 0.013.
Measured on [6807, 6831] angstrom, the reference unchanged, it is 0.030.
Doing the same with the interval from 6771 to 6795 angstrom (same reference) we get 0.019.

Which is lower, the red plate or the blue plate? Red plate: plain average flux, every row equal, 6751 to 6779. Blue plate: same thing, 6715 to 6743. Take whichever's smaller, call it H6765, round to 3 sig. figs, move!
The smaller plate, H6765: 10.8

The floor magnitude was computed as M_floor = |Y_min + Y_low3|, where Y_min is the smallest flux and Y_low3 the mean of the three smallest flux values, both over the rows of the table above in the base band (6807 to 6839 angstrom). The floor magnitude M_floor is 21.5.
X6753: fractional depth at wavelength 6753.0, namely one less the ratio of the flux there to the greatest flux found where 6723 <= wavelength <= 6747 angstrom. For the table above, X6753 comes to 0.018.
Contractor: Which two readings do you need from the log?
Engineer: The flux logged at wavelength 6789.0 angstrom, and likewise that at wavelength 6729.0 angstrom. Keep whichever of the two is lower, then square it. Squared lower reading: 118.6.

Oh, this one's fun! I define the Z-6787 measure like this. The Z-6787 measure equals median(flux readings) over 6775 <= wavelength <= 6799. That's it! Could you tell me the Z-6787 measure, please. 10.7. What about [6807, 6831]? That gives 10.8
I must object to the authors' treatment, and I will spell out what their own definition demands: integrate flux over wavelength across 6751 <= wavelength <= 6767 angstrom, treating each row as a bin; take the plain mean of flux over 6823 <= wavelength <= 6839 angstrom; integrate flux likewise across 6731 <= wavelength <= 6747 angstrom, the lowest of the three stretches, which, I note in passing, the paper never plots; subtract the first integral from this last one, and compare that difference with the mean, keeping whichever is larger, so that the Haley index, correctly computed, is 15.0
